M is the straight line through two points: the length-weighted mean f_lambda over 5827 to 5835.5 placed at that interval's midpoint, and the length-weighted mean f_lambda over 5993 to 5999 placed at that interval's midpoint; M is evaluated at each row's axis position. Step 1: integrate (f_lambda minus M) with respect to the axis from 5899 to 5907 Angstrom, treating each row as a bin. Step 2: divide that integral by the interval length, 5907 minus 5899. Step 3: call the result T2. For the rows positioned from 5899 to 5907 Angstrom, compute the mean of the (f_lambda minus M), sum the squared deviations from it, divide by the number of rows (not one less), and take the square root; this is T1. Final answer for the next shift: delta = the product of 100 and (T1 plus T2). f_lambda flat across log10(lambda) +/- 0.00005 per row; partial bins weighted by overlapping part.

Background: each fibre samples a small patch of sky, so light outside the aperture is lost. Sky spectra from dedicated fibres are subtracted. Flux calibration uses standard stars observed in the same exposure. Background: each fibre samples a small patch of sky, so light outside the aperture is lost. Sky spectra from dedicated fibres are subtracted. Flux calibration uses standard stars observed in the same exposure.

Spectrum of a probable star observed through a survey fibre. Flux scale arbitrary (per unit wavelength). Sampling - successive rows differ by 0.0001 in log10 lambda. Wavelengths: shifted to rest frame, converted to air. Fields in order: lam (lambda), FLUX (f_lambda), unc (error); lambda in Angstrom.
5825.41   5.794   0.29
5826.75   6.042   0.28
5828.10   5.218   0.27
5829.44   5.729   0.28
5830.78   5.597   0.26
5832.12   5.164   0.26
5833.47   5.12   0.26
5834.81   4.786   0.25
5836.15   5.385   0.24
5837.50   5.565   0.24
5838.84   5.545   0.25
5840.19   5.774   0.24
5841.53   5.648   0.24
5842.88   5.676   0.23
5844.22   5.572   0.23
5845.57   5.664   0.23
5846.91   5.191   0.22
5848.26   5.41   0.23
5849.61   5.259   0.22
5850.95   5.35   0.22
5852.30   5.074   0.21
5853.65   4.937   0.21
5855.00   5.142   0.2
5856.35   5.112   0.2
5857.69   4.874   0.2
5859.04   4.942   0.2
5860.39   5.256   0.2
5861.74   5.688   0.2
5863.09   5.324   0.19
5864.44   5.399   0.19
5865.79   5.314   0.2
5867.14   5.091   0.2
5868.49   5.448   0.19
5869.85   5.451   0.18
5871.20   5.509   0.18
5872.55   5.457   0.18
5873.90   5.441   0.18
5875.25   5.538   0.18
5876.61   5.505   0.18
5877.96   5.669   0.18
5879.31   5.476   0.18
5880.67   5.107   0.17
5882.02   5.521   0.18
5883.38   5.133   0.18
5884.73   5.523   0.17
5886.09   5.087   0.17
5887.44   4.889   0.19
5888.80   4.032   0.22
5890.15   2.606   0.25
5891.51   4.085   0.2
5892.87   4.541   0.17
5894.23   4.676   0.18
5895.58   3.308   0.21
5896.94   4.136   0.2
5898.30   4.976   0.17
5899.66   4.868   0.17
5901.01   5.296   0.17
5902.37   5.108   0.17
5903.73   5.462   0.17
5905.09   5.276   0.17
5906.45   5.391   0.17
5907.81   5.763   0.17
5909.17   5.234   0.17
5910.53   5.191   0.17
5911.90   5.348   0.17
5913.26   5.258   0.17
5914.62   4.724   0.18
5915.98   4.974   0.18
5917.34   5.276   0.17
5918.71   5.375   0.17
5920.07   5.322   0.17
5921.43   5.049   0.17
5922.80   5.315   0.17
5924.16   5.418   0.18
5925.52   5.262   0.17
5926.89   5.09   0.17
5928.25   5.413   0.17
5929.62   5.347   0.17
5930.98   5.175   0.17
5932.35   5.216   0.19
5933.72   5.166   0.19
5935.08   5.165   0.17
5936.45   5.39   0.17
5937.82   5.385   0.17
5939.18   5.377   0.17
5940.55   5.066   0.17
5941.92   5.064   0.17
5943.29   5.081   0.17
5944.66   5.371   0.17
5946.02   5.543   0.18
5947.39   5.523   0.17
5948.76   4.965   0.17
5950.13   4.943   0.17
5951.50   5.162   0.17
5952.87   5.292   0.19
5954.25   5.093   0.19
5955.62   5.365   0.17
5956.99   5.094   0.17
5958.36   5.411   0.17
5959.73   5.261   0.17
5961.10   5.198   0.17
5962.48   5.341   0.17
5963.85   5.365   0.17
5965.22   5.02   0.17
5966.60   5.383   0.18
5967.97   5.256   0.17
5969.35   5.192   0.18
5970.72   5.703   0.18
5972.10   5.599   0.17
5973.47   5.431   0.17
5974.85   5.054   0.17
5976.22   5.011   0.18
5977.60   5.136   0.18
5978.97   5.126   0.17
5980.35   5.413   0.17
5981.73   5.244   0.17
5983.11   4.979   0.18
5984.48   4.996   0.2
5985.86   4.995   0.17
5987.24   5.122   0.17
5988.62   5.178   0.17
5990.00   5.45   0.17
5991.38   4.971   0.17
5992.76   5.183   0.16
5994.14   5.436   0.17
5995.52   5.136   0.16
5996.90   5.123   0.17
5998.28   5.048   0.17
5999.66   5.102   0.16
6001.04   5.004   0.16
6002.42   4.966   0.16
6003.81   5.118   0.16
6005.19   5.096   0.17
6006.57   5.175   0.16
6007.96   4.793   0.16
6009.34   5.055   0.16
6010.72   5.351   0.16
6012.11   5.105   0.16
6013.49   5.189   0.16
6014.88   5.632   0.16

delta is 17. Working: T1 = 0.198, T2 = -0.02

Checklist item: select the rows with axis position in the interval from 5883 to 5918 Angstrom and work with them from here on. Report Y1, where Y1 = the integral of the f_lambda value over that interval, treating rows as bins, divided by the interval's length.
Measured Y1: 4.85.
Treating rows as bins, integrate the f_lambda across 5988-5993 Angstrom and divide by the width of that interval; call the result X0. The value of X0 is 5.2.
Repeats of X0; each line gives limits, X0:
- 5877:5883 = 5.4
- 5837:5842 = 5.6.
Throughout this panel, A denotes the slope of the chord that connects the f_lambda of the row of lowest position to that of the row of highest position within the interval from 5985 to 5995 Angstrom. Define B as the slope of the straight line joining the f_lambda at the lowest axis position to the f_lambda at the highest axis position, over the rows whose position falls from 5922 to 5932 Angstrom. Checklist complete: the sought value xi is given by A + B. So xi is 0.036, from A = 0.05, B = -0.02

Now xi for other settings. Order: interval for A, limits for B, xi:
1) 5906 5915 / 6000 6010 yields -0.075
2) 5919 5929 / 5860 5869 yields 0.035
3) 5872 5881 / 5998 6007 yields -0.028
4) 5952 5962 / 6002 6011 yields 0.035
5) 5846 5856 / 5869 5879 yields 0.021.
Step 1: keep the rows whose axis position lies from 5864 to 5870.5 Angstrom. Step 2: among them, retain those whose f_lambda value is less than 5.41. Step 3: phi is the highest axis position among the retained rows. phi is 5867.14 Angstrom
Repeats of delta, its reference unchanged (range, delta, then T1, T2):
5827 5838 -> 33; 0.289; 0.04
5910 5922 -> 13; 0.202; -0.08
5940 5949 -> 25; 0.224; 0.02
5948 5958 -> 7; 0.146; -0.08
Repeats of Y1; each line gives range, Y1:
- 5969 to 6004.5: 5.18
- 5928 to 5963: 5.24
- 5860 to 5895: 5.10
